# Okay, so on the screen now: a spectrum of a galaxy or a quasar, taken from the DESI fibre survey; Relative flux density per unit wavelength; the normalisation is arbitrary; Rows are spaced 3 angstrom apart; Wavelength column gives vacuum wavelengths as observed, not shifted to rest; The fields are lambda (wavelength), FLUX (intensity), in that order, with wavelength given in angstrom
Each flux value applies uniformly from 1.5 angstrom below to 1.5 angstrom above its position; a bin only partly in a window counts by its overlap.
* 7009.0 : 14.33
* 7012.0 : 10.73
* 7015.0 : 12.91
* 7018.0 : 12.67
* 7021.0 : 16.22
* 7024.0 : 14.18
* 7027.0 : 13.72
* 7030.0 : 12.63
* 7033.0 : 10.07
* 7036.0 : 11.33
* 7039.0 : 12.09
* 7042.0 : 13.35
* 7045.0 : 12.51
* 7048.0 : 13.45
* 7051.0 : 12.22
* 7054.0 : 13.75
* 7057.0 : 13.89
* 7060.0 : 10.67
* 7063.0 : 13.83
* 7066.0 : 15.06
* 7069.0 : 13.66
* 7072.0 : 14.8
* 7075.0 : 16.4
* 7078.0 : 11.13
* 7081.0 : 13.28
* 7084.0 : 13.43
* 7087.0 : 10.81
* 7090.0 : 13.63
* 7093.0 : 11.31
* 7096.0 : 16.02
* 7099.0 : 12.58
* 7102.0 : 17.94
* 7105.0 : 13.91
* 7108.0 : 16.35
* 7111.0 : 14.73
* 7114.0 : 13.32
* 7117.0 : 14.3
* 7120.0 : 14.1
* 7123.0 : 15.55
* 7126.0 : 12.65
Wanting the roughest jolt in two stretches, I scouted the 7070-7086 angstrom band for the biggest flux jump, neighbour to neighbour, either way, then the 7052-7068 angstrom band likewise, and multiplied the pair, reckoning 17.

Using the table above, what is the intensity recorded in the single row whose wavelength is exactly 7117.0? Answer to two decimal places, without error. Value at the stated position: 14.30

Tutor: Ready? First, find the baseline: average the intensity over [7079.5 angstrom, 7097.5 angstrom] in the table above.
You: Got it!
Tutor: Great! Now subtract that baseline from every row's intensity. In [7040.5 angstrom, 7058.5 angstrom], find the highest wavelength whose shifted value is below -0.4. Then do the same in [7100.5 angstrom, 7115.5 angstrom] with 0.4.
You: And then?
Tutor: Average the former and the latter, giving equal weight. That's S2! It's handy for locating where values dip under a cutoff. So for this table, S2 7082.5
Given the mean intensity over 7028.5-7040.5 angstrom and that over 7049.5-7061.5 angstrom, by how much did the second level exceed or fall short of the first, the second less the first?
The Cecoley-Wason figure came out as 1.10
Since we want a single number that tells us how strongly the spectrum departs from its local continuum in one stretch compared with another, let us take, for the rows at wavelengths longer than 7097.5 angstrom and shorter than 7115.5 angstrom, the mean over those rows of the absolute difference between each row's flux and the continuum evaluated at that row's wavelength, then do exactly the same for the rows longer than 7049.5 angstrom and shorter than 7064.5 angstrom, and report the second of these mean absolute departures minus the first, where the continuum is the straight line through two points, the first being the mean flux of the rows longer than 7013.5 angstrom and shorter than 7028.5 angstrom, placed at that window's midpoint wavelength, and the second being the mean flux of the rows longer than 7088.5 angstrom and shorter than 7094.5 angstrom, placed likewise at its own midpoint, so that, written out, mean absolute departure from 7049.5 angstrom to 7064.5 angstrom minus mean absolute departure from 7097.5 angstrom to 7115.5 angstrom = -1.5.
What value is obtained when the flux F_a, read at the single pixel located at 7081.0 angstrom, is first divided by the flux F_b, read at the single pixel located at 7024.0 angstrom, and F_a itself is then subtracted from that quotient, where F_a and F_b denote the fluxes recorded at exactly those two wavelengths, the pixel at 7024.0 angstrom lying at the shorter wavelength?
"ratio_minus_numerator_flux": -12.3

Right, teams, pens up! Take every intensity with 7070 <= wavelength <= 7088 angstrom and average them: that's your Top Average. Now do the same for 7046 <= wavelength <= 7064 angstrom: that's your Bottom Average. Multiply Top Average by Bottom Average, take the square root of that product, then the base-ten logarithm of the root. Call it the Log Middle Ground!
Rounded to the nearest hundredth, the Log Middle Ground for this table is 1.12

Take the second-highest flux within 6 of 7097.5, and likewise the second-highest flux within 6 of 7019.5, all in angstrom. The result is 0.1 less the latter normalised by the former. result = -0.79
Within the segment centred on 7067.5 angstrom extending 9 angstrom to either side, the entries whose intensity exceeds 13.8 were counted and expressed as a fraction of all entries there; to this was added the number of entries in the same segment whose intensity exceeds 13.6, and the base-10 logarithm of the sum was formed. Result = 0.75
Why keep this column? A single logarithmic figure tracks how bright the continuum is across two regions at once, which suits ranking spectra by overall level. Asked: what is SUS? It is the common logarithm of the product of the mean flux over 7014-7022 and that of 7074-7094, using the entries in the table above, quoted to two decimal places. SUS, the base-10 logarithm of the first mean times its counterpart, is 2.25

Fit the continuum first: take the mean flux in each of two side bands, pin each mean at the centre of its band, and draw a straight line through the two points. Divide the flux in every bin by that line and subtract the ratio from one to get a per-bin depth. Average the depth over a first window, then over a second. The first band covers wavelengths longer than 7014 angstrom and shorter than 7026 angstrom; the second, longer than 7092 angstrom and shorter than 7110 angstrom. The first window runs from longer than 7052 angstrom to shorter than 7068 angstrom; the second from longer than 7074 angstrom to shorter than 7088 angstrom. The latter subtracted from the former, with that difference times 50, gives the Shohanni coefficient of -2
